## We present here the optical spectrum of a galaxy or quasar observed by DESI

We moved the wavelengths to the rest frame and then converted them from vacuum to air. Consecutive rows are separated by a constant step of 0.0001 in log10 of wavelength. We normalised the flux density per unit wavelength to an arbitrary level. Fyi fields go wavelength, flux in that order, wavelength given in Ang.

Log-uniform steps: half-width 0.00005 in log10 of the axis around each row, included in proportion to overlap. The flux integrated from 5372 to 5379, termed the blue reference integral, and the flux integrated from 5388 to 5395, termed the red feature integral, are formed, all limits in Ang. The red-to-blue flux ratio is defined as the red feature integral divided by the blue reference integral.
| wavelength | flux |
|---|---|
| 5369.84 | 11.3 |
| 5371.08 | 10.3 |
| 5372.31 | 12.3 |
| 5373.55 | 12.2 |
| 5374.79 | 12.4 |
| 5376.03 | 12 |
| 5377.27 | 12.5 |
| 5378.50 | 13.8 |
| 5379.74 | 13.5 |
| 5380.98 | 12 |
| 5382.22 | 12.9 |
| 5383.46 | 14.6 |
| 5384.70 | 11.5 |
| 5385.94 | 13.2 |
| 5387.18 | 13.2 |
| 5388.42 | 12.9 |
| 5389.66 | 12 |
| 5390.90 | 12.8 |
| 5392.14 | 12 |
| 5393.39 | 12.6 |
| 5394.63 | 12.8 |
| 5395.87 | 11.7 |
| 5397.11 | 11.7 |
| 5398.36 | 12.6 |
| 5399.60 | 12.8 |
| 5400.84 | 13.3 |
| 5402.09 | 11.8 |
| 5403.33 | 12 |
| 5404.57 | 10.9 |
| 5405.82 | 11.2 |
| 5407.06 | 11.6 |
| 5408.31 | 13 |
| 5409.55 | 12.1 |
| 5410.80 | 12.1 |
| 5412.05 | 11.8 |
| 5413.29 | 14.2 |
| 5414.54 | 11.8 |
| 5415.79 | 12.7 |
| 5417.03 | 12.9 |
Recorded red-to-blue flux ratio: 1.00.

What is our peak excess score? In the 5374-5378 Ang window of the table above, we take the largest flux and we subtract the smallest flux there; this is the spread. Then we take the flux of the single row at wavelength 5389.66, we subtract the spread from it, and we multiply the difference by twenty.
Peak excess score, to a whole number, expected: 230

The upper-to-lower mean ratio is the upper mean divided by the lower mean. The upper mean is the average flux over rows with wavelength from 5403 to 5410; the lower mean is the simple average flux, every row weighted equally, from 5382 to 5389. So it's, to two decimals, 0.90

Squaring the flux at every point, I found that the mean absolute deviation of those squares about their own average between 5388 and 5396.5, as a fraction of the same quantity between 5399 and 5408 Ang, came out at 0.67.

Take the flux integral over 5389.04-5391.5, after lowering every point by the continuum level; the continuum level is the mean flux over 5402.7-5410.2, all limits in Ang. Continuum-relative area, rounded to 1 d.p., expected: 1.5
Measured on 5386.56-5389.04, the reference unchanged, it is 3.1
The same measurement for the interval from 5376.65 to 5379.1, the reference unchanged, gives 3.3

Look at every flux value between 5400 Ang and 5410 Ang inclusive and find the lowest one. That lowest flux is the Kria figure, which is 10.9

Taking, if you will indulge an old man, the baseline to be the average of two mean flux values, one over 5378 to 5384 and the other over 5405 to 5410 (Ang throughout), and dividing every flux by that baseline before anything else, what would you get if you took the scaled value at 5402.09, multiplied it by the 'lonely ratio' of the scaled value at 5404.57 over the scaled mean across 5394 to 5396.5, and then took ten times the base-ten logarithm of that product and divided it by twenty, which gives -0.041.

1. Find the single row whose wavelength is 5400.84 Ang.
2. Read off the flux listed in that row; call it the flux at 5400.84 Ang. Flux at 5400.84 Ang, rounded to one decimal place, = 13.3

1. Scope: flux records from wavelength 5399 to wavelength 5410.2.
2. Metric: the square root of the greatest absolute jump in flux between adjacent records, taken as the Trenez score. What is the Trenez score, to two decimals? 1.22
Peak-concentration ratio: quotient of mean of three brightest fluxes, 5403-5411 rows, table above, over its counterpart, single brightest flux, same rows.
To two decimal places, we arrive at 0.95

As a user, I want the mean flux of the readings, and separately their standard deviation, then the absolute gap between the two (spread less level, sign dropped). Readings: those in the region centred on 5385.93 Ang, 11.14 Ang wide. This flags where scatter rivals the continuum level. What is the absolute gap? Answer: 11.9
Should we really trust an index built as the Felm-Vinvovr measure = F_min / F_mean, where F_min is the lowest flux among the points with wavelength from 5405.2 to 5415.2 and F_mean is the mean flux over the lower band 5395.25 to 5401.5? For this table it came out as 0.902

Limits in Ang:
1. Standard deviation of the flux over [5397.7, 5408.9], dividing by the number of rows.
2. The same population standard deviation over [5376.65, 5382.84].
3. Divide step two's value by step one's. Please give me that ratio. 0.8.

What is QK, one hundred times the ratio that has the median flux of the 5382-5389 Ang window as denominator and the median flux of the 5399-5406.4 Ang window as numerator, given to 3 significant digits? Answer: 91.2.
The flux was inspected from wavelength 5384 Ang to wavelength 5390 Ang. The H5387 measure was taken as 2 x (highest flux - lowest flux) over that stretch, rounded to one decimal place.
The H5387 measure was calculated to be 3.4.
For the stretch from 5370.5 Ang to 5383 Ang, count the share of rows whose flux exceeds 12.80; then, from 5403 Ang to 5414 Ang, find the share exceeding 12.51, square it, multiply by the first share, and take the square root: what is 0.12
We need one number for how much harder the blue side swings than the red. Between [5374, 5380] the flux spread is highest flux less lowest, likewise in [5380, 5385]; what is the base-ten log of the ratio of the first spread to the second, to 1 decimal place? -0.2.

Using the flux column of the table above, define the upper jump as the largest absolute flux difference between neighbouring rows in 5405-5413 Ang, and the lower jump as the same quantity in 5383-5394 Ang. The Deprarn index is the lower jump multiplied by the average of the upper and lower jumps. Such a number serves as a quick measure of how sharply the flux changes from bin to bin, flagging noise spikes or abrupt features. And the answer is 7.0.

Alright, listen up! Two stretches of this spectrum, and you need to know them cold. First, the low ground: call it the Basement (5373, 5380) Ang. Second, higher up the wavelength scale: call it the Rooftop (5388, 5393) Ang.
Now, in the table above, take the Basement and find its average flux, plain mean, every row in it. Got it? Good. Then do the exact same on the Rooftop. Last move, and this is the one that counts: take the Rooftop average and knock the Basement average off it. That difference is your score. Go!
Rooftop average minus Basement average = -0.3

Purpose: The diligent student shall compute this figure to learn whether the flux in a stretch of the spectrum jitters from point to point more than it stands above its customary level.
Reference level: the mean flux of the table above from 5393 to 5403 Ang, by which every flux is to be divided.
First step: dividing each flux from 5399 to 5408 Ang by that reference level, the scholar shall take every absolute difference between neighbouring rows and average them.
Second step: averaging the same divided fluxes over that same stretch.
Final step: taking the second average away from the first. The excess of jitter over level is -0.91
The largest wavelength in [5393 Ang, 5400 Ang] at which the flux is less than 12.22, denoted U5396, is 5397.11 Ang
